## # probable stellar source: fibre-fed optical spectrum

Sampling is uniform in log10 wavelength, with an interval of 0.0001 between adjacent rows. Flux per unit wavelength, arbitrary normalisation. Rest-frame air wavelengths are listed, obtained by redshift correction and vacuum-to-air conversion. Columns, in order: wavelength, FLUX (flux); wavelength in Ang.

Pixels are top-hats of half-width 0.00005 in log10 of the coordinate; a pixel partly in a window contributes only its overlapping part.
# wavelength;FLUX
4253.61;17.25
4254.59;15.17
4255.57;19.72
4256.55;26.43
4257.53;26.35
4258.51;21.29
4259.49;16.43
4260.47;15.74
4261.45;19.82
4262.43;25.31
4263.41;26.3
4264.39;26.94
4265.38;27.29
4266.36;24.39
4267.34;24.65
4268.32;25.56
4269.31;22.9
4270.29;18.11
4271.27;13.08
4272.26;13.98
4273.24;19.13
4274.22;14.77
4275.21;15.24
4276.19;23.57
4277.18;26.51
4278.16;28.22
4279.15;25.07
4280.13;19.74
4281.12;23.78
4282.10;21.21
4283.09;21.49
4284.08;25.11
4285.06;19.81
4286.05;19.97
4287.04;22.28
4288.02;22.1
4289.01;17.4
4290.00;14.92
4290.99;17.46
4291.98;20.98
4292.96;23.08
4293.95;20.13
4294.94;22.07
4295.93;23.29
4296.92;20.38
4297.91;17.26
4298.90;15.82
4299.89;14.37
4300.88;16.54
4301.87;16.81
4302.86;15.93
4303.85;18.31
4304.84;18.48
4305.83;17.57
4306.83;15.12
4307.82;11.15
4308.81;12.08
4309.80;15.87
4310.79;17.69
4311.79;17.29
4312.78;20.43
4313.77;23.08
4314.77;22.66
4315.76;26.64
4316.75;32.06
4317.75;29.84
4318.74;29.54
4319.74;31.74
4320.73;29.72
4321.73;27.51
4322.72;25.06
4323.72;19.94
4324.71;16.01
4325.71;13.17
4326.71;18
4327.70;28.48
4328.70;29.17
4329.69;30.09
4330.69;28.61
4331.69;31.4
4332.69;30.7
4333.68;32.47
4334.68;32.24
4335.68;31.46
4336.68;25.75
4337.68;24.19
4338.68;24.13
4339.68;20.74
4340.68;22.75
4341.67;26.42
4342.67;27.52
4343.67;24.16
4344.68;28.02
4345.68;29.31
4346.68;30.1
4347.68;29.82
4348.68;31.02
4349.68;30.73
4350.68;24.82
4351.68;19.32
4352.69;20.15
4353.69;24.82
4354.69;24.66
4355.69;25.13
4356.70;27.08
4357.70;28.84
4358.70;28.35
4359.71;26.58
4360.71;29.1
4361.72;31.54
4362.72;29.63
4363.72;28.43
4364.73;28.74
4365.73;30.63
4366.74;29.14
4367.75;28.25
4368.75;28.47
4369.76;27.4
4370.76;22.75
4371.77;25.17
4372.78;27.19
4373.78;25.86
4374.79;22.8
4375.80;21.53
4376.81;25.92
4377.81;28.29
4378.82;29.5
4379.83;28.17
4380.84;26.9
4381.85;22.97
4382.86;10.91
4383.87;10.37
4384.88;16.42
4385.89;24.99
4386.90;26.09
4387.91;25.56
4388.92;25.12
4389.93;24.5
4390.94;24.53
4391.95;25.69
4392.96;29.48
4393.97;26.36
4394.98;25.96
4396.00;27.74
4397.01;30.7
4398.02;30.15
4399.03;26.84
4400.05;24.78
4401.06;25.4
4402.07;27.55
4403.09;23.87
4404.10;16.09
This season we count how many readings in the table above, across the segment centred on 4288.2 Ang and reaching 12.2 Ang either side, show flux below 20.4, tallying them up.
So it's 11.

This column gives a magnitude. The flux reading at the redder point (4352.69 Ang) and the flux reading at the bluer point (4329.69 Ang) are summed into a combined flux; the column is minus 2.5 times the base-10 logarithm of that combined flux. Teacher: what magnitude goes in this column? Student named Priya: -4.25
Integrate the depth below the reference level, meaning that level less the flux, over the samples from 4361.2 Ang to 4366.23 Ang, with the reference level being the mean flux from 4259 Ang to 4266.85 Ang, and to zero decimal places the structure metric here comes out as -35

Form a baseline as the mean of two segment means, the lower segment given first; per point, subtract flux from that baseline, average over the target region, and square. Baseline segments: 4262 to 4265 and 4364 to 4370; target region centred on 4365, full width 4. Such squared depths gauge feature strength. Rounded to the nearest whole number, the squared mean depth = 3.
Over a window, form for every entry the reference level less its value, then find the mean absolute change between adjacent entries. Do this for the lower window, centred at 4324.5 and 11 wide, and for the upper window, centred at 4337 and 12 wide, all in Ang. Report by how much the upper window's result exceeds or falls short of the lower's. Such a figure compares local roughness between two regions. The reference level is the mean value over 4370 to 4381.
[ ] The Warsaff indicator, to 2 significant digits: -1.6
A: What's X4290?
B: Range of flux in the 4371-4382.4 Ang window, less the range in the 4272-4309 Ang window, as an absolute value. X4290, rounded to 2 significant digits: 9.1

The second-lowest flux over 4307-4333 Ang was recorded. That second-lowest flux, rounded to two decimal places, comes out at 12.08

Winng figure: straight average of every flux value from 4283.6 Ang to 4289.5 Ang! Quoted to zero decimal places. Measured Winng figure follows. 21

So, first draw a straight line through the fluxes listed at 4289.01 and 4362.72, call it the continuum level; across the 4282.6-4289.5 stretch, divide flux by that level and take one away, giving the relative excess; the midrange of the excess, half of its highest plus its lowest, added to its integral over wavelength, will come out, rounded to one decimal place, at 2.0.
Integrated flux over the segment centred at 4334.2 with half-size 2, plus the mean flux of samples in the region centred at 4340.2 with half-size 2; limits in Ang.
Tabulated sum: 150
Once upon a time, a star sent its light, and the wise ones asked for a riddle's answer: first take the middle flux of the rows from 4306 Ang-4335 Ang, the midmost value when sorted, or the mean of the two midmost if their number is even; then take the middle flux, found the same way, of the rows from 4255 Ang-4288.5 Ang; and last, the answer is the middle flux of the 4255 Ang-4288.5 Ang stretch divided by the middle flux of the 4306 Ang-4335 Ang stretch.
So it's 0.83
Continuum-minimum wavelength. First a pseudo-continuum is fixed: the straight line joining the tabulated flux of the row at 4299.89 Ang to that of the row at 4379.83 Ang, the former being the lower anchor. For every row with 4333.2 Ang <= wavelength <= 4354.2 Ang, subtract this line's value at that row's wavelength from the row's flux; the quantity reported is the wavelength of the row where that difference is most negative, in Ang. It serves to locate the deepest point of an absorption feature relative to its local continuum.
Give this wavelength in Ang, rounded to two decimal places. 4351.68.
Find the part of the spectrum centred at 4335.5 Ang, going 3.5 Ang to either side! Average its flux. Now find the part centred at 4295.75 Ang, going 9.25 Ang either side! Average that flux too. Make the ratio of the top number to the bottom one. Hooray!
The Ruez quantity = 1.53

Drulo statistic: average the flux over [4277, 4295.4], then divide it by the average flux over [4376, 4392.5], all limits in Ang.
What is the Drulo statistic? 0.92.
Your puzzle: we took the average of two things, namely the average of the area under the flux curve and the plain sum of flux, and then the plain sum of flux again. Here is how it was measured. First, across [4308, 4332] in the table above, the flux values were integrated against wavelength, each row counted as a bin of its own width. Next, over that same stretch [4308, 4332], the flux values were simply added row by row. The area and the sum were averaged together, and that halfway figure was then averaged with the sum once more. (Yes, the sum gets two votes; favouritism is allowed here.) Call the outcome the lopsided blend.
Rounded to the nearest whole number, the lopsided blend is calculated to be 575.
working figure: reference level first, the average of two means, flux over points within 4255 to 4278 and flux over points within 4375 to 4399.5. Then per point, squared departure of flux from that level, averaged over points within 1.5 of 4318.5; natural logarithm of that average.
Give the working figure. 4.0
